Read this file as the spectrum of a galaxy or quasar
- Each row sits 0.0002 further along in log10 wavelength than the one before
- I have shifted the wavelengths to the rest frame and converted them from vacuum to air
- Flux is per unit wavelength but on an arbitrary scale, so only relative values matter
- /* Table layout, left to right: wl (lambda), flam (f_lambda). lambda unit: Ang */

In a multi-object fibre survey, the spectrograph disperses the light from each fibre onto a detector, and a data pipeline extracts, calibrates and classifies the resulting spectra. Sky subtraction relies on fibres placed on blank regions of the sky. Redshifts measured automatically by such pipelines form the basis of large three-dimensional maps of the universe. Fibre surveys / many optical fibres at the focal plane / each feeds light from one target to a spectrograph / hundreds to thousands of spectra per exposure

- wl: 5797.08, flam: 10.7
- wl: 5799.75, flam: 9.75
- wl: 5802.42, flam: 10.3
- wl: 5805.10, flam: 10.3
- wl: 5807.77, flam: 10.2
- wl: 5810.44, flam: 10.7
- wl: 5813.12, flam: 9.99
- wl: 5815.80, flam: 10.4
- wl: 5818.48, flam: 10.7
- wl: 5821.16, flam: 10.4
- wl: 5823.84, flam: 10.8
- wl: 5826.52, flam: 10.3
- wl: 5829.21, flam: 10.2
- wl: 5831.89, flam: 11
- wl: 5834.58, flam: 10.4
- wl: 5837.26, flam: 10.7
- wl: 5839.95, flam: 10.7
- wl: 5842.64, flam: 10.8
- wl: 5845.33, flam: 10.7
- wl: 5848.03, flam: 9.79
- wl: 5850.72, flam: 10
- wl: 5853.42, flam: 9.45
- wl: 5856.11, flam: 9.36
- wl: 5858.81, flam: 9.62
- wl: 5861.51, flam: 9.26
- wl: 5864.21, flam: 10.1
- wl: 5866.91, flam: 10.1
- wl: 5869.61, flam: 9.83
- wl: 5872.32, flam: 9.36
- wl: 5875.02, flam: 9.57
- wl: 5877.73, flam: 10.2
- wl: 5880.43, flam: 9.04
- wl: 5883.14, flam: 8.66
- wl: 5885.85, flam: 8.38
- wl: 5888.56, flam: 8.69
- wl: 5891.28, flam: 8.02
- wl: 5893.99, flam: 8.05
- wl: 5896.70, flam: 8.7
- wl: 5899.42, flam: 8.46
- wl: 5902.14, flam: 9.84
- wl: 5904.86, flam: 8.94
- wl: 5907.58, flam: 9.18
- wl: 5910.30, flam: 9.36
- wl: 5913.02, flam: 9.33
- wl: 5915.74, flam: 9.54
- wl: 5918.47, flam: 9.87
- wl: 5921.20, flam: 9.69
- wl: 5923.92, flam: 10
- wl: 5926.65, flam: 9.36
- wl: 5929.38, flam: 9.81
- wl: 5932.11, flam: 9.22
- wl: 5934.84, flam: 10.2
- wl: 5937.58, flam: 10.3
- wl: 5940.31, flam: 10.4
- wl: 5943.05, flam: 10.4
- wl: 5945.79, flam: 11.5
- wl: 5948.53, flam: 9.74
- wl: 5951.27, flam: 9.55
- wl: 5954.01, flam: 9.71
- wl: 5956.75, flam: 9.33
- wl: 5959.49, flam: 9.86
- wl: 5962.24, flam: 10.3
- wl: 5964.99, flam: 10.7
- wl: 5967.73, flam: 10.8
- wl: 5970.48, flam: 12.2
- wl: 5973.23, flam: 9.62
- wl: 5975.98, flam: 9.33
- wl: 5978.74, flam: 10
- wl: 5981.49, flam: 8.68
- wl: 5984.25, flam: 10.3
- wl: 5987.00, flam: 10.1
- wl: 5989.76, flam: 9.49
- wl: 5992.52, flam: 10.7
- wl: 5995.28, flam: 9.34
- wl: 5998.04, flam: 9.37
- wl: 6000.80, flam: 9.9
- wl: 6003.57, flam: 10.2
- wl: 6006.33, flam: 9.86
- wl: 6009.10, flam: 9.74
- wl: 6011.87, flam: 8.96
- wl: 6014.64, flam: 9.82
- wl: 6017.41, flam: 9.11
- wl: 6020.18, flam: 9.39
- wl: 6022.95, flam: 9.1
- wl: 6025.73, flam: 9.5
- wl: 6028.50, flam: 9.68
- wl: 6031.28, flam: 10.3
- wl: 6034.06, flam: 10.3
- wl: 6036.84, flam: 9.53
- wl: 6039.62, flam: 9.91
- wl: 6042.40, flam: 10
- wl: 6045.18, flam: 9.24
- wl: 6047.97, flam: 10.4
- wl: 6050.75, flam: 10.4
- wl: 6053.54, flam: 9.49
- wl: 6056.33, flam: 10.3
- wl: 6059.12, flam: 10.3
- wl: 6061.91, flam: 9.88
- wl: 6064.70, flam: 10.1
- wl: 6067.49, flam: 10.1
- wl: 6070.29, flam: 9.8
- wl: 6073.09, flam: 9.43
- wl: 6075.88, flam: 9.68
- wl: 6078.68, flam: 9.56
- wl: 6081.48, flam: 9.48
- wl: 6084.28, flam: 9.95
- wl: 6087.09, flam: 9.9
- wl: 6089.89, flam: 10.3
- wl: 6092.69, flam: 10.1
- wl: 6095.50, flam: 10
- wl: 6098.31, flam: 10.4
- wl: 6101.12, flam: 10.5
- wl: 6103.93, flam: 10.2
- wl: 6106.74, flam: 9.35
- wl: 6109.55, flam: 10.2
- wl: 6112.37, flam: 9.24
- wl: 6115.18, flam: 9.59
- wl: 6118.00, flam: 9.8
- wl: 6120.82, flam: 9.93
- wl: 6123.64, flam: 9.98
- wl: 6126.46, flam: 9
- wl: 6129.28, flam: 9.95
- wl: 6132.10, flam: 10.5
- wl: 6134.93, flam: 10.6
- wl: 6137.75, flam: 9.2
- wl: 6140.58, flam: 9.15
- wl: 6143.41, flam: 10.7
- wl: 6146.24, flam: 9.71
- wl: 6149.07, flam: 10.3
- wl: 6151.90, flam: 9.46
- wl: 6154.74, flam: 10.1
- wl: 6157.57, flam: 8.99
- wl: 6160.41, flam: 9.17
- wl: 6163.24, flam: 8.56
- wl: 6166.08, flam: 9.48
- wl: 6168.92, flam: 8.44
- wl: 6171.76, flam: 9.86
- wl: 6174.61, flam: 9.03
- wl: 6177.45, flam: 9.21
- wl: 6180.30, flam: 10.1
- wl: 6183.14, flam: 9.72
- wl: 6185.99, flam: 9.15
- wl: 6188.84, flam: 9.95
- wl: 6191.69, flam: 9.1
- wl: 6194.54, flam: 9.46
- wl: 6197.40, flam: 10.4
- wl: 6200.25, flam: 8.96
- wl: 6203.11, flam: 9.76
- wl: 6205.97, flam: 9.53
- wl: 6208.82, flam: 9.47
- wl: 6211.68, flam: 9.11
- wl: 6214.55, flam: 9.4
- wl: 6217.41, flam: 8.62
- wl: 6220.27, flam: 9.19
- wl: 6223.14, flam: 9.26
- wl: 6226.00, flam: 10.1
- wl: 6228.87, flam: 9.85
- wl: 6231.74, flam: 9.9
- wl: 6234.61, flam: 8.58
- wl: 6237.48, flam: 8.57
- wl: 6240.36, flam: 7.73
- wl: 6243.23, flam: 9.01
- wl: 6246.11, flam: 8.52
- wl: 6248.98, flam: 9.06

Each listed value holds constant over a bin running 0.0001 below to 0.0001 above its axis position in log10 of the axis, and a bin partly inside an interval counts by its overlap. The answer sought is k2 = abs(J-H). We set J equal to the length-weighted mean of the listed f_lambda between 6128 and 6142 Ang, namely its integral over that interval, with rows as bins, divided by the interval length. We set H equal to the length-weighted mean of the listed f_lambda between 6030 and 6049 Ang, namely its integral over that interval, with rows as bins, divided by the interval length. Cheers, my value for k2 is 0.06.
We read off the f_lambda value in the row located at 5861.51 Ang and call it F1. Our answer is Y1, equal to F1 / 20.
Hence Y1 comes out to 0.46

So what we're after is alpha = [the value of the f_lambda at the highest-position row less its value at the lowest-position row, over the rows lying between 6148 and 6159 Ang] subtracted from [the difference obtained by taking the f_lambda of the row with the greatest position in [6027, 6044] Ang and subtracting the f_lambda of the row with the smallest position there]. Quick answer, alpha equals 1.6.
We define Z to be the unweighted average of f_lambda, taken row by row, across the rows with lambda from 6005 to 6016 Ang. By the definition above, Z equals 9.6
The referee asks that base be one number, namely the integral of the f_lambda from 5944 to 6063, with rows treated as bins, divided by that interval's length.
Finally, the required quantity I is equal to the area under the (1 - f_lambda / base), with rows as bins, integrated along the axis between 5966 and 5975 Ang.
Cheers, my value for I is -0.81 Ang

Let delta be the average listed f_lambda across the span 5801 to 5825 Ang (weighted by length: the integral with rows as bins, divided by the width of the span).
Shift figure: 10.4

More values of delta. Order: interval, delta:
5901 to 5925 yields 9.5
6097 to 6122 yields 9.9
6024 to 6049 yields 9.9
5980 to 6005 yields 9.8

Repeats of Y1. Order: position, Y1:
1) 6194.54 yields 0.47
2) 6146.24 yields 0.49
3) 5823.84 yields 0.54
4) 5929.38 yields 0.49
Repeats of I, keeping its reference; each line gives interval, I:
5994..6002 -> 0.30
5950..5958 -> 0.30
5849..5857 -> 0.23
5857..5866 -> 0.22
